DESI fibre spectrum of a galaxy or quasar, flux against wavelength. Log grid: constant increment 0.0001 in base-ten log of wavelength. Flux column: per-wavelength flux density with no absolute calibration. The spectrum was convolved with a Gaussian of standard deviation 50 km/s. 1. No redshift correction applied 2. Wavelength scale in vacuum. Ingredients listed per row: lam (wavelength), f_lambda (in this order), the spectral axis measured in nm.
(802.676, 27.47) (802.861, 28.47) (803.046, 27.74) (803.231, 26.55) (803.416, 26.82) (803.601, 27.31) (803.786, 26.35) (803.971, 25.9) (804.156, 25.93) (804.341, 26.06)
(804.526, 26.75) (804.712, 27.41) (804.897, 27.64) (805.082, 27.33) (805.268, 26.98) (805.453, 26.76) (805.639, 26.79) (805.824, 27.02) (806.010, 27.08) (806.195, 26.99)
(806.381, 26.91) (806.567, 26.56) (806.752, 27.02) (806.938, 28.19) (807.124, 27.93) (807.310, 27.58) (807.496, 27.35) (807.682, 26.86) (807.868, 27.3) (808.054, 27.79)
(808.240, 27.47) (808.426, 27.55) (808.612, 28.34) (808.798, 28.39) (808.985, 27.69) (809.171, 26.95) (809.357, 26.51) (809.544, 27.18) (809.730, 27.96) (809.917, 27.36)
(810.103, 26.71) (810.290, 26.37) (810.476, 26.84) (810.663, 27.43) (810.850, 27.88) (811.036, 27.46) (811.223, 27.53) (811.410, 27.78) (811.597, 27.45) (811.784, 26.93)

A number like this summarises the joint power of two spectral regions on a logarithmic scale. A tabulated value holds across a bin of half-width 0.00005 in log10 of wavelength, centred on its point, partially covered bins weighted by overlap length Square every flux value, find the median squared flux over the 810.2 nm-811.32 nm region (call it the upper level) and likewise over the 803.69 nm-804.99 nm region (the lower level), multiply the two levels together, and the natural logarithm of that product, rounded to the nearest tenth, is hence 13.2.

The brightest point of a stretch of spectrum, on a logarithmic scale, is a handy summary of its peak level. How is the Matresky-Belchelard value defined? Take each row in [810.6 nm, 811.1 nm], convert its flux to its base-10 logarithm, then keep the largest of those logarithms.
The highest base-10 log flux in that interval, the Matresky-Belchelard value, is 1.45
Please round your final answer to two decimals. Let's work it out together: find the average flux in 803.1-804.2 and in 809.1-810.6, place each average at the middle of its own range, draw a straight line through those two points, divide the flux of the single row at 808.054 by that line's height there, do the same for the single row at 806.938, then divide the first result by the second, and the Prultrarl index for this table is 0.98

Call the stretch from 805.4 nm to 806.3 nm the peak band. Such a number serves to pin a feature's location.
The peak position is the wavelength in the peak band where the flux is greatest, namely 806.010 nm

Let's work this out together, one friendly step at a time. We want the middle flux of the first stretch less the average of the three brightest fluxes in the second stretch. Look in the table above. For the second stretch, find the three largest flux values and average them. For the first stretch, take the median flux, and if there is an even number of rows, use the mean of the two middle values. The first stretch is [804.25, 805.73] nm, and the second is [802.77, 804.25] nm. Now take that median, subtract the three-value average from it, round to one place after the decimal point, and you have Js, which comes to -1.0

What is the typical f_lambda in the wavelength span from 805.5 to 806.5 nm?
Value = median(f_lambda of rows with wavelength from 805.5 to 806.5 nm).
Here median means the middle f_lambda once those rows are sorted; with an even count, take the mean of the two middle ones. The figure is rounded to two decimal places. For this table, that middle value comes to 26.99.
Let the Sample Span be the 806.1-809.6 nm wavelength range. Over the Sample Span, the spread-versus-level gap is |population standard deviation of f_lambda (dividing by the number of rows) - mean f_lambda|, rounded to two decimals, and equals 26.85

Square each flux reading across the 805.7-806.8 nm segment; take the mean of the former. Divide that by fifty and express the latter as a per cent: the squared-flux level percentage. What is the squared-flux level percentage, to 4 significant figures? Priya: 1451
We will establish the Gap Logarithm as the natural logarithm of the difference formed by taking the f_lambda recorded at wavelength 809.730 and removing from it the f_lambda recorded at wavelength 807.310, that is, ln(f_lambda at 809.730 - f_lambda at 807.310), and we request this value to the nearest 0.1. -1.0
